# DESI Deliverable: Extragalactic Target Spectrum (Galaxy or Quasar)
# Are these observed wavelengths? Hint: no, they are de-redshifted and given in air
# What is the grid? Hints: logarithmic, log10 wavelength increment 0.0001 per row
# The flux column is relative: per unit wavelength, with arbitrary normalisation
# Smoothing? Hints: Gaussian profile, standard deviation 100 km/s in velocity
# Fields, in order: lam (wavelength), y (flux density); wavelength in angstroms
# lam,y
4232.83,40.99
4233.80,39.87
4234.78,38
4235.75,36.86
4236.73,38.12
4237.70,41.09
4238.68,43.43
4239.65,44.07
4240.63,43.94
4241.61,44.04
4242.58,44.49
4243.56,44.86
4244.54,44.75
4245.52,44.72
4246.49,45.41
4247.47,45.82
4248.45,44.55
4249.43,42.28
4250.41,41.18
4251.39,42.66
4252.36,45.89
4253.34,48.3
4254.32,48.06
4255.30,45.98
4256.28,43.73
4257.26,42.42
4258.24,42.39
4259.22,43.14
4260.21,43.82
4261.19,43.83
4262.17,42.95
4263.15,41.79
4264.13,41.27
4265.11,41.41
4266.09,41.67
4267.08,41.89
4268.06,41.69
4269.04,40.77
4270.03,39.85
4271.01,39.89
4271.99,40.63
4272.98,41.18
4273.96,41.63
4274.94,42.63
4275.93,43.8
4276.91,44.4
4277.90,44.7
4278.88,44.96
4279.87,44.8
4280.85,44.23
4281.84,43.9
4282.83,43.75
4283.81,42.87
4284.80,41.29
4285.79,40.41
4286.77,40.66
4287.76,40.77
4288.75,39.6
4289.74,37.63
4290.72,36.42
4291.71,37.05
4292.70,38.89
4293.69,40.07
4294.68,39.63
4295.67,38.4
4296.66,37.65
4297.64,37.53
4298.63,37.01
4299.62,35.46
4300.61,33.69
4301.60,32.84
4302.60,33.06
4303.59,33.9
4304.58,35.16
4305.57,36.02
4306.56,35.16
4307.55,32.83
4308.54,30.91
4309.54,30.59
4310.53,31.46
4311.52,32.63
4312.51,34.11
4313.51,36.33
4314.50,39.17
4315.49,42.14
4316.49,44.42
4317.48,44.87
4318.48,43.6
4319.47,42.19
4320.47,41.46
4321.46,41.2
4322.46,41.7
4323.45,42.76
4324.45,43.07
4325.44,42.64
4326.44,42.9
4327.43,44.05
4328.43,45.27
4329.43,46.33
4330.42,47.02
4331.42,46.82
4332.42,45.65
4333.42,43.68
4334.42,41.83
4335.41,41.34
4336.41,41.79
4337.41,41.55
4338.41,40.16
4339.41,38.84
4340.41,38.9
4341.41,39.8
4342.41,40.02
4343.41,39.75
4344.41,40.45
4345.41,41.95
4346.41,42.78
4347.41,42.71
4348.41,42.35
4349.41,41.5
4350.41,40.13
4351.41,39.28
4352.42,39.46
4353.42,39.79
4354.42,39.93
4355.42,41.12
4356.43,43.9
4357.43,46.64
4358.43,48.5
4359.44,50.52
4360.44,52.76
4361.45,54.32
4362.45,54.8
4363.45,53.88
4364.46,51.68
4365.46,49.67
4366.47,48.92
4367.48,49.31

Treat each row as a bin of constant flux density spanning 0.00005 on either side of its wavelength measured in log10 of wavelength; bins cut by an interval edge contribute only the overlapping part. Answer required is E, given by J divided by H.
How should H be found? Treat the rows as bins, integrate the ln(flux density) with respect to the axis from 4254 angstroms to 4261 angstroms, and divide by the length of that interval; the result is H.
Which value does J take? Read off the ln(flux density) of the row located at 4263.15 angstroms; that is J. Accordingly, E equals 0.99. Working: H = 3.78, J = 3.73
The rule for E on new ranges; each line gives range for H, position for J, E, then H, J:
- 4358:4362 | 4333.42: 0.96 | 3.94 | 3.78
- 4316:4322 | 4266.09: 0.99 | 3.76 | 3.73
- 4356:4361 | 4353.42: 0.95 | 3.88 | 3.68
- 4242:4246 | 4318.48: 0.99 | 3.80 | 3.78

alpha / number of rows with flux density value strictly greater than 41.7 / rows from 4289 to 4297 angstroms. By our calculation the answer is 0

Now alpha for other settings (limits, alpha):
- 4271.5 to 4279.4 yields 5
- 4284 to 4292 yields 0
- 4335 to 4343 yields 1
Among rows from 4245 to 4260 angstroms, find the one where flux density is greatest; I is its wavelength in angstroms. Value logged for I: 4253.34 angstroms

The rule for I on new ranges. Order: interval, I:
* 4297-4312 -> 4297.64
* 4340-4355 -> 4346.41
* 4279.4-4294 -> 4279.87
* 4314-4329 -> 4328.43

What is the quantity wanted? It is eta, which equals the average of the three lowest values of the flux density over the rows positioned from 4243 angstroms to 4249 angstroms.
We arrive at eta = 44.7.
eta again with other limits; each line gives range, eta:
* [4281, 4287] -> 40.8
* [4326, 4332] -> 44.1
